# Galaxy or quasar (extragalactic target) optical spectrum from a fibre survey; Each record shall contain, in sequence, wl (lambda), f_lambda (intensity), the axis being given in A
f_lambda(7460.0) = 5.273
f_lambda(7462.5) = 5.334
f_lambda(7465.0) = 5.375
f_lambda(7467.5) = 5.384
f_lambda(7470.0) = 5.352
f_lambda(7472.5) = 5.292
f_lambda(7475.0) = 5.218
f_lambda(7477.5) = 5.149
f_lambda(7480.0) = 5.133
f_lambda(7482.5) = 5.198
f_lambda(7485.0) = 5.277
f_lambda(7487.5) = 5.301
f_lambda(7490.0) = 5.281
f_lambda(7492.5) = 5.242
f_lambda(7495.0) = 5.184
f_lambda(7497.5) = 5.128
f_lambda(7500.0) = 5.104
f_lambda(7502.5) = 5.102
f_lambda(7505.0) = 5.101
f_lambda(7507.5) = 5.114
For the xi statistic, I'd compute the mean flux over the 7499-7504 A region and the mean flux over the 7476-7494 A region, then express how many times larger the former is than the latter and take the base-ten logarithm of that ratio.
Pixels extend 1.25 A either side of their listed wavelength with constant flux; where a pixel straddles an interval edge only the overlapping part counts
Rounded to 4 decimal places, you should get -0.0103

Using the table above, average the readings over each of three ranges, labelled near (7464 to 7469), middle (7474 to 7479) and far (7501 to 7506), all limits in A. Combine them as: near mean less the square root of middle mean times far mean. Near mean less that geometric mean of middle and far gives 0.24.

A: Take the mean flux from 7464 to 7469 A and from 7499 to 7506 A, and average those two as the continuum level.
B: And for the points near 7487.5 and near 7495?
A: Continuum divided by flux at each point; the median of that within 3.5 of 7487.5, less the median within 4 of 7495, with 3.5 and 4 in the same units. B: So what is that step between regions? -0.019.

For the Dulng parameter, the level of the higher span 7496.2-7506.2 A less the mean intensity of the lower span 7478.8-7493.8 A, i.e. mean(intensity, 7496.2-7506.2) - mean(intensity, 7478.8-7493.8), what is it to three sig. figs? -0.130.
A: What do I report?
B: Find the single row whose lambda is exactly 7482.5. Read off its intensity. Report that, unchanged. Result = 5.198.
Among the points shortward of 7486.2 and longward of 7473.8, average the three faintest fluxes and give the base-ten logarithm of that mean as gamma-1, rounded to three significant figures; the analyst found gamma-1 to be 0.713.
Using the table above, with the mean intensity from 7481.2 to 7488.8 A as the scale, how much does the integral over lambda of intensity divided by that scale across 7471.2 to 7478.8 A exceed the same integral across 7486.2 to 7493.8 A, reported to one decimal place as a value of -0.1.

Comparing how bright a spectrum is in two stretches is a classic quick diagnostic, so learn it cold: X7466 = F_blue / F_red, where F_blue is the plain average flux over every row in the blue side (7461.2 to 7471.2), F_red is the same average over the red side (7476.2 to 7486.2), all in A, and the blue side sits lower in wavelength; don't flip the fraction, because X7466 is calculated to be 1.03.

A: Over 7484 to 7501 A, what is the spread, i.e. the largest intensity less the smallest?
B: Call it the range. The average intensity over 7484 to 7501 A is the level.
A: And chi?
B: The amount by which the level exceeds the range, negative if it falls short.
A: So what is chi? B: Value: 5.02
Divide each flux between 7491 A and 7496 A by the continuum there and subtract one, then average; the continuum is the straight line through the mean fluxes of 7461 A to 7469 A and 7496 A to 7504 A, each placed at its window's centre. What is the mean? 0.011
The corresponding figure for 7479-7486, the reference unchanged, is -0.007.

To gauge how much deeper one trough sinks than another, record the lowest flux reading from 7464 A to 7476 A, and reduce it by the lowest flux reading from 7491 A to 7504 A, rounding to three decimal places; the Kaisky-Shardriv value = 0.116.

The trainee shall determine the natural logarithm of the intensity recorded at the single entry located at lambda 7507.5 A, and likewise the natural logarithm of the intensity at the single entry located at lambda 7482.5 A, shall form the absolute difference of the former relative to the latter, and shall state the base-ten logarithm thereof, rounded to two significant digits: -1.8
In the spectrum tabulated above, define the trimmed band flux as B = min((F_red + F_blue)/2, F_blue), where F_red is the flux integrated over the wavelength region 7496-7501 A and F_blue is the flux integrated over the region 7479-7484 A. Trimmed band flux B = 25.7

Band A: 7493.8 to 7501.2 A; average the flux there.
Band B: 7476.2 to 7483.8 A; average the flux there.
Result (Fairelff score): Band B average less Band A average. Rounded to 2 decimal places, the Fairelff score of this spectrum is 0.02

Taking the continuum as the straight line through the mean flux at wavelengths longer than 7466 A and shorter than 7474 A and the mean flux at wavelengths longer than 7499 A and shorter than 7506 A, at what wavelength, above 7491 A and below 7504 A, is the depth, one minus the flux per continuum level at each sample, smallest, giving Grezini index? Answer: 7492.5 A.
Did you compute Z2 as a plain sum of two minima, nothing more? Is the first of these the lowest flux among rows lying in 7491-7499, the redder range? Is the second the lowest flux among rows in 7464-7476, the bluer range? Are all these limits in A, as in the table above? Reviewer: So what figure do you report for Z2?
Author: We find 10.3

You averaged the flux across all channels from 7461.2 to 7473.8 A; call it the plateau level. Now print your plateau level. 5.35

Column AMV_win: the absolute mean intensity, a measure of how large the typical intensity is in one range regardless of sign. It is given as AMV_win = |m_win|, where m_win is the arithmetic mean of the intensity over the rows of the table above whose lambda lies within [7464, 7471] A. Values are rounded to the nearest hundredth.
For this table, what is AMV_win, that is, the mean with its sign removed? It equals 5.37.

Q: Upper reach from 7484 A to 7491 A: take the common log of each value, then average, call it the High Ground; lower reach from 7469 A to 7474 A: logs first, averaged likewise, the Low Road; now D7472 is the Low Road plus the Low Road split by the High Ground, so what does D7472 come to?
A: 1.73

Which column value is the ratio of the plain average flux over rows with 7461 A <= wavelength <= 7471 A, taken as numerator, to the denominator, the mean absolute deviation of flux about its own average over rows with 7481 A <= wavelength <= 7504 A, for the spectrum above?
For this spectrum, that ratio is 82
